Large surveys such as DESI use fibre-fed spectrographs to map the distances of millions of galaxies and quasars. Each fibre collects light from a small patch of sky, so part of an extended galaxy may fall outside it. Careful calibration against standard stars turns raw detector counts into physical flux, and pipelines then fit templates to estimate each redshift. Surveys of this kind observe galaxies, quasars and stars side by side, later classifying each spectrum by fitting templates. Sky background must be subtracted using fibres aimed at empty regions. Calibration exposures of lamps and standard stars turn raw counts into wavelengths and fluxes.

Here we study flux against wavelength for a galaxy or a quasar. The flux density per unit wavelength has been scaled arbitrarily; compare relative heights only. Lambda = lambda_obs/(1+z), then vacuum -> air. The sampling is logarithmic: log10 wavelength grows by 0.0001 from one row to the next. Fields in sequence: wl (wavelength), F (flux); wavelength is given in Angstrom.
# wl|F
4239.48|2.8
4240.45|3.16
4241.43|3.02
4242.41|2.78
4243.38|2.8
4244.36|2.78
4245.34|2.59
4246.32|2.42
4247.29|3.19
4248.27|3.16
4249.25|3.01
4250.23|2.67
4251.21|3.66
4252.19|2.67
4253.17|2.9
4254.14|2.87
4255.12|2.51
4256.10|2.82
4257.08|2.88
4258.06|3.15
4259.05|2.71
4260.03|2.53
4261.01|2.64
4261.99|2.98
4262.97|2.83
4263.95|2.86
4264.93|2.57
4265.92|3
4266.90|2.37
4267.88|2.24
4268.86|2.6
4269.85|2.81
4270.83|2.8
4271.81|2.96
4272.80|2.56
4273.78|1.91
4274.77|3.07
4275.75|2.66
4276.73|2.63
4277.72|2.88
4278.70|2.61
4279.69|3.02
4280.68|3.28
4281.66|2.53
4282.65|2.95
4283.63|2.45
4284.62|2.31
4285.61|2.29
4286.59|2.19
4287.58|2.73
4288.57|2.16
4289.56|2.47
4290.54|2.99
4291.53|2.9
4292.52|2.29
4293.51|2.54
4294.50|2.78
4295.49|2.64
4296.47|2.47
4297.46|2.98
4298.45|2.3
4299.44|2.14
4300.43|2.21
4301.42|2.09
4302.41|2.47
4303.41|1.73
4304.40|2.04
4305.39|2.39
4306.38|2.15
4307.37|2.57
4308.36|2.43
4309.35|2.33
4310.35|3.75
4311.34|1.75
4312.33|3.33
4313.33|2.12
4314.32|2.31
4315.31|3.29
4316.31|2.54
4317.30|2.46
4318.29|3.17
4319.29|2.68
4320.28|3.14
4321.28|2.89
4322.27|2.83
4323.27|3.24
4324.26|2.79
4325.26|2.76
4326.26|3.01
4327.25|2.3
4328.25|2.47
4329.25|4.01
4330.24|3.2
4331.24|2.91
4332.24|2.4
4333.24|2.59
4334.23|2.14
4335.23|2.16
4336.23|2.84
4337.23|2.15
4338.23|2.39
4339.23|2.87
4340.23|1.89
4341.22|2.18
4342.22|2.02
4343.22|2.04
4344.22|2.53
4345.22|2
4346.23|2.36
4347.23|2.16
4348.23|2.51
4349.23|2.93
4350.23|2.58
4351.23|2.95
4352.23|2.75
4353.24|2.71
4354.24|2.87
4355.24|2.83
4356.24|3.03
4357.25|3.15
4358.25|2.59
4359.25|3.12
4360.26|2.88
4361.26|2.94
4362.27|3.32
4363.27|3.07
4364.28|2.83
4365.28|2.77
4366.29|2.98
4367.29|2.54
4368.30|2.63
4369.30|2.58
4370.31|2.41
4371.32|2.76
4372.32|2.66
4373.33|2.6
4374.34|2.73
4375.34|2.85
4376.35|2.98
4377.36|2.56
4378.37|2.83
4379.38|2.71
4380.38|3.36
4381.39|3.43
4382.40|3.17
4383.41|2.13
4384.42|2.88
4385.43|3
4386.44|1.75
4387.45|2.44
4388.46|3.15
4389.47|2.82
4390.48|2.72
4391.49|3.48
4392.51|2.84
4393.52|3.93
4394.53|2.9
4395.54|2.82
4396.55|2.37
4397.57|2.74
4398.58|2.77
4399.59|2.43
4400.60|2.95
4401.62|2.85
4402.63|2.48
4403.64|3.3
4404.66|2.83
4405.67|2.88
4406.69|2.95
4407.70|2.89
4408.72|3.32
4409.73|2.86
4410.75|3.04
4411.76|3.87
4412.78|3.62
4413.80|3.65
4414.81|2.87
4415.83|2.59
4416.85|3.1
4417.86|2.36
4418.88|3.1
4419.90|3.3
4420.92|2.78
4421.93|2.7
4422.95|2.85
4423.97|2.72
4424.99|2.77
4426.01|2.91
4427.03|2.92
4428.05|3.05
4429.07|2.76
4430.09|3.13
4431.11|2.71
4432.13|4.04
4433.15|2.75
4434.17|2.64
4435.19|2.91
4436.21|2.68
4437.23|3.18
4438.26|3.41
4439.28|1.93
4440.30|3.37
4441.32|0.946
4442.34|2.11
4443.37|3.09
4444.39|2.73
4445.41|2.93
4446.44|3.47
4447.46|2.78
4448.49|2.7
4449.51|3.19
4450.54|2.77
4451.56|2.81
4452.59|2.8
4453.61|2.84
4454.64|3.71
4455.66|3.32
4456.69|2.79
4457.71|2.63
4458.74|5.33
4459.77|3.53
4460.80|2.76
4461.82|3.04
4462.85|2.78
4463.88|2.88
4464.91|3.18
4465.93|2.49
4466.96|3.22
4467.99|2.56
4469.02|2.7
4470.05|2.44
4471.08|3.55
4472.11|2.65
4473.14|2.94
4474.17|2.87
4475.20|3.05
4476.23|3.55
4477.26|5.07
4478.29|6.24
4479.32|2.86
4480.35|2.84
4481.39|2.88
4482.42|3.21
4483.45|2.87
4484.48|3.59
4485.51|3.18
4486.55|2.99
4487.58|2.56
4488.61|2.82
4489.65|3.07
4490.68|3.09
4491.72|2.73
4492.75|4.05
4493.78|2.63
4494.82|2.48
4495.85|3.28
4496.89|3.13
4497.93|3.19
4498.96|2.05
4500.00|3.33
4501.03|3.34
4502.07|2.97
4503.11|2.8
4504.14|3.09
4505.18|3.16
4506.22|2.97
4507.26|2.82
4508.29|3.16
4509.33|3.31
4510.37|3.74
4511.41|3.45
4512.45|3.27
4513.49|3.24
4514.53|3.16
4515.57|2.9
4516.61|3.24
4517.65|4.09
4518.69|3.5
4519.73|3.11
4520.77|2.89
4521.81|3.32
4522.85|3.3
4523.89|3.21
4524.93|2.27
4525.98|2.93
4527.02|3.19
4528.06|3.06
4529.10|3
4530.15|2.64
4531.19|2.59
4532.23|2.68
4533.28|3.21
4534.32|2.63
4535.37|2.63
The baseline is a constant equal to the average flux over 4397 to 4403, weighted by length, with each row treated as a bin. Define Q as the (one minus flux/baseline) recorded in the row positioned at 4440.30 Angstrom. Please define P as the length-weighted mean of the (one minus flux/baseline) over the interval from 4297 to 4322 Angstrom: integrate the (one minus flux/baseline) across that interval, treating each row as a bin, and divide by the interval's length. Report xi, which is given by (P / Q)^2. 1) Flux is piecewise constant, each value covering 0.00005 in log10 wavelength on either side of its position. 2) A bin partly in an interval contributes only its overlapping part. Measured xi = 0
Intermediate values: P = 0.06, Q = -0.25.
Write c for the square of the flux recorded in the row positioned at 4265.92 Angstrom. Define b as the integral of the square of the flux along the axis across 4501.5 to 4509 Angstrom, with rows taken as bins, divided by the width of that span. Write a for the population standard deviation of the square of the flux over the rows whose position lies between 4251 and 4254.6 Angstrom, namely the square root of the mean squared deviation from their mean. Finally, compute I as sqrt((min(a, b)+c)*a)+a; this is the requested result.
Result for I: 7.7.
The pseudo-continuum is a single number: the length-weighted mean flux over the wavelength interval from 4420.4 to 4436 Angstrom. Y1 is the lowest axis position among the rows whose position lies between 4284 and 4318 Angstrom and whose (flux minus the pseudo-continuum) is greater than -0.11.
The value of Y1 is 4290.54 Angstrom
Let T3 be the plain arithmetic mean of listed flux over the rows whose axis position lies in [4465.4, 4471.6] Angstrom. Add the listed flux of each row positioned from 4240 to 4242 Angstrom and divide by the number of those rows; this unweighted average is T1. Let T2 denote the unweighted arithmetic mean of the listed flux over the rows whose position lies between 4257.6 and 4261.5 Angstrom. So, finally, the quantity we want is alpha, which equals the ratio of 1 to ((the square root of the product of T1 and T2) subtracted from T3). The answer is -10.8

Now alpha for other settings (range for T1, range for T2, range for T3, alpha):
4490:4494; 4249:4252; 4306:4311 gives -2.1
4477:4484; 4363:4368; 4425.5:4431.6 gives -3.0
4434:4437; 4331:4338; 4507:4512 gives 1.4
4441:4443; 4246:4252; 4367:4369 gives 2.3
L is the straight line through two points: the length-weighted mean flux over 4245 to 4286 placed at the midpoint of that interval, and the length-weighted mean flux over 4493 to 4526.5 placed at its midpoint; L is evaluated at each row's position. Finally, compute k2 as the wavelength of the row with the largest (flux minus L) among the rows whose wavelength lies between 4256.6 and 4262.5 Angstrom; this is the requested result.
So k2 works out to 4258.06 Angstrom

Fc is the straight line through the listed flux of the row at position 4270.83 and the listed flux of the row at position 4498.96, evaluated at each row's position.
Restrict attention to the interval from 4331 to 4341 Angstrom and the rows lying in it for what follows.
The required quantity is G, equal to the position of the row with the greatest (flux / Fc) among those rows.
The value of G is 4331.24 Angstrom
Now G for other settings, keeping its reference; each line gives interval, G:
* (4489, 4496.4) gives 4492.75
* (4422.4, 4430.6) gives 4430.09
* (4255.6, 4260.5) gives 4258.06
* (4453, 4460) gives 4458.74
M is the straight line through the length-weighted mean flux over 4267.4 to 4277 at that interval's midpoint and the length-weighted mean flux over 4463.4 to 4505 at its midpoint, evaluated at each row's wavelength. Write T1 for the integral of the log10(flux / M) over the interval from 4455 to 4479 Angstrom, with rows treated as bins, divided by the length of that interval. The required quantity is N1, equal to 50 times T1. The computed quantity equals 0.8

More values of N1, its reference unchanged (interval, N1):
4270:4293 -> -0.2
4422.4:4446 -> -2.0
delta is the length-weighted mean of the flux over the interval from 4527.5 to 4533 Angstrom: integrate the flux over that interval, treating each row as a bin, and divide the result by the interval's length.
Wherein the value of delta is 2.81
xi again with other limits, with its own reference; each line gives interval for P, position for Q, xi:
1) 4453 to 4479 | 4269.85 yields 30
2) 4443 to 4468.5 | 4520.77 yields 4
